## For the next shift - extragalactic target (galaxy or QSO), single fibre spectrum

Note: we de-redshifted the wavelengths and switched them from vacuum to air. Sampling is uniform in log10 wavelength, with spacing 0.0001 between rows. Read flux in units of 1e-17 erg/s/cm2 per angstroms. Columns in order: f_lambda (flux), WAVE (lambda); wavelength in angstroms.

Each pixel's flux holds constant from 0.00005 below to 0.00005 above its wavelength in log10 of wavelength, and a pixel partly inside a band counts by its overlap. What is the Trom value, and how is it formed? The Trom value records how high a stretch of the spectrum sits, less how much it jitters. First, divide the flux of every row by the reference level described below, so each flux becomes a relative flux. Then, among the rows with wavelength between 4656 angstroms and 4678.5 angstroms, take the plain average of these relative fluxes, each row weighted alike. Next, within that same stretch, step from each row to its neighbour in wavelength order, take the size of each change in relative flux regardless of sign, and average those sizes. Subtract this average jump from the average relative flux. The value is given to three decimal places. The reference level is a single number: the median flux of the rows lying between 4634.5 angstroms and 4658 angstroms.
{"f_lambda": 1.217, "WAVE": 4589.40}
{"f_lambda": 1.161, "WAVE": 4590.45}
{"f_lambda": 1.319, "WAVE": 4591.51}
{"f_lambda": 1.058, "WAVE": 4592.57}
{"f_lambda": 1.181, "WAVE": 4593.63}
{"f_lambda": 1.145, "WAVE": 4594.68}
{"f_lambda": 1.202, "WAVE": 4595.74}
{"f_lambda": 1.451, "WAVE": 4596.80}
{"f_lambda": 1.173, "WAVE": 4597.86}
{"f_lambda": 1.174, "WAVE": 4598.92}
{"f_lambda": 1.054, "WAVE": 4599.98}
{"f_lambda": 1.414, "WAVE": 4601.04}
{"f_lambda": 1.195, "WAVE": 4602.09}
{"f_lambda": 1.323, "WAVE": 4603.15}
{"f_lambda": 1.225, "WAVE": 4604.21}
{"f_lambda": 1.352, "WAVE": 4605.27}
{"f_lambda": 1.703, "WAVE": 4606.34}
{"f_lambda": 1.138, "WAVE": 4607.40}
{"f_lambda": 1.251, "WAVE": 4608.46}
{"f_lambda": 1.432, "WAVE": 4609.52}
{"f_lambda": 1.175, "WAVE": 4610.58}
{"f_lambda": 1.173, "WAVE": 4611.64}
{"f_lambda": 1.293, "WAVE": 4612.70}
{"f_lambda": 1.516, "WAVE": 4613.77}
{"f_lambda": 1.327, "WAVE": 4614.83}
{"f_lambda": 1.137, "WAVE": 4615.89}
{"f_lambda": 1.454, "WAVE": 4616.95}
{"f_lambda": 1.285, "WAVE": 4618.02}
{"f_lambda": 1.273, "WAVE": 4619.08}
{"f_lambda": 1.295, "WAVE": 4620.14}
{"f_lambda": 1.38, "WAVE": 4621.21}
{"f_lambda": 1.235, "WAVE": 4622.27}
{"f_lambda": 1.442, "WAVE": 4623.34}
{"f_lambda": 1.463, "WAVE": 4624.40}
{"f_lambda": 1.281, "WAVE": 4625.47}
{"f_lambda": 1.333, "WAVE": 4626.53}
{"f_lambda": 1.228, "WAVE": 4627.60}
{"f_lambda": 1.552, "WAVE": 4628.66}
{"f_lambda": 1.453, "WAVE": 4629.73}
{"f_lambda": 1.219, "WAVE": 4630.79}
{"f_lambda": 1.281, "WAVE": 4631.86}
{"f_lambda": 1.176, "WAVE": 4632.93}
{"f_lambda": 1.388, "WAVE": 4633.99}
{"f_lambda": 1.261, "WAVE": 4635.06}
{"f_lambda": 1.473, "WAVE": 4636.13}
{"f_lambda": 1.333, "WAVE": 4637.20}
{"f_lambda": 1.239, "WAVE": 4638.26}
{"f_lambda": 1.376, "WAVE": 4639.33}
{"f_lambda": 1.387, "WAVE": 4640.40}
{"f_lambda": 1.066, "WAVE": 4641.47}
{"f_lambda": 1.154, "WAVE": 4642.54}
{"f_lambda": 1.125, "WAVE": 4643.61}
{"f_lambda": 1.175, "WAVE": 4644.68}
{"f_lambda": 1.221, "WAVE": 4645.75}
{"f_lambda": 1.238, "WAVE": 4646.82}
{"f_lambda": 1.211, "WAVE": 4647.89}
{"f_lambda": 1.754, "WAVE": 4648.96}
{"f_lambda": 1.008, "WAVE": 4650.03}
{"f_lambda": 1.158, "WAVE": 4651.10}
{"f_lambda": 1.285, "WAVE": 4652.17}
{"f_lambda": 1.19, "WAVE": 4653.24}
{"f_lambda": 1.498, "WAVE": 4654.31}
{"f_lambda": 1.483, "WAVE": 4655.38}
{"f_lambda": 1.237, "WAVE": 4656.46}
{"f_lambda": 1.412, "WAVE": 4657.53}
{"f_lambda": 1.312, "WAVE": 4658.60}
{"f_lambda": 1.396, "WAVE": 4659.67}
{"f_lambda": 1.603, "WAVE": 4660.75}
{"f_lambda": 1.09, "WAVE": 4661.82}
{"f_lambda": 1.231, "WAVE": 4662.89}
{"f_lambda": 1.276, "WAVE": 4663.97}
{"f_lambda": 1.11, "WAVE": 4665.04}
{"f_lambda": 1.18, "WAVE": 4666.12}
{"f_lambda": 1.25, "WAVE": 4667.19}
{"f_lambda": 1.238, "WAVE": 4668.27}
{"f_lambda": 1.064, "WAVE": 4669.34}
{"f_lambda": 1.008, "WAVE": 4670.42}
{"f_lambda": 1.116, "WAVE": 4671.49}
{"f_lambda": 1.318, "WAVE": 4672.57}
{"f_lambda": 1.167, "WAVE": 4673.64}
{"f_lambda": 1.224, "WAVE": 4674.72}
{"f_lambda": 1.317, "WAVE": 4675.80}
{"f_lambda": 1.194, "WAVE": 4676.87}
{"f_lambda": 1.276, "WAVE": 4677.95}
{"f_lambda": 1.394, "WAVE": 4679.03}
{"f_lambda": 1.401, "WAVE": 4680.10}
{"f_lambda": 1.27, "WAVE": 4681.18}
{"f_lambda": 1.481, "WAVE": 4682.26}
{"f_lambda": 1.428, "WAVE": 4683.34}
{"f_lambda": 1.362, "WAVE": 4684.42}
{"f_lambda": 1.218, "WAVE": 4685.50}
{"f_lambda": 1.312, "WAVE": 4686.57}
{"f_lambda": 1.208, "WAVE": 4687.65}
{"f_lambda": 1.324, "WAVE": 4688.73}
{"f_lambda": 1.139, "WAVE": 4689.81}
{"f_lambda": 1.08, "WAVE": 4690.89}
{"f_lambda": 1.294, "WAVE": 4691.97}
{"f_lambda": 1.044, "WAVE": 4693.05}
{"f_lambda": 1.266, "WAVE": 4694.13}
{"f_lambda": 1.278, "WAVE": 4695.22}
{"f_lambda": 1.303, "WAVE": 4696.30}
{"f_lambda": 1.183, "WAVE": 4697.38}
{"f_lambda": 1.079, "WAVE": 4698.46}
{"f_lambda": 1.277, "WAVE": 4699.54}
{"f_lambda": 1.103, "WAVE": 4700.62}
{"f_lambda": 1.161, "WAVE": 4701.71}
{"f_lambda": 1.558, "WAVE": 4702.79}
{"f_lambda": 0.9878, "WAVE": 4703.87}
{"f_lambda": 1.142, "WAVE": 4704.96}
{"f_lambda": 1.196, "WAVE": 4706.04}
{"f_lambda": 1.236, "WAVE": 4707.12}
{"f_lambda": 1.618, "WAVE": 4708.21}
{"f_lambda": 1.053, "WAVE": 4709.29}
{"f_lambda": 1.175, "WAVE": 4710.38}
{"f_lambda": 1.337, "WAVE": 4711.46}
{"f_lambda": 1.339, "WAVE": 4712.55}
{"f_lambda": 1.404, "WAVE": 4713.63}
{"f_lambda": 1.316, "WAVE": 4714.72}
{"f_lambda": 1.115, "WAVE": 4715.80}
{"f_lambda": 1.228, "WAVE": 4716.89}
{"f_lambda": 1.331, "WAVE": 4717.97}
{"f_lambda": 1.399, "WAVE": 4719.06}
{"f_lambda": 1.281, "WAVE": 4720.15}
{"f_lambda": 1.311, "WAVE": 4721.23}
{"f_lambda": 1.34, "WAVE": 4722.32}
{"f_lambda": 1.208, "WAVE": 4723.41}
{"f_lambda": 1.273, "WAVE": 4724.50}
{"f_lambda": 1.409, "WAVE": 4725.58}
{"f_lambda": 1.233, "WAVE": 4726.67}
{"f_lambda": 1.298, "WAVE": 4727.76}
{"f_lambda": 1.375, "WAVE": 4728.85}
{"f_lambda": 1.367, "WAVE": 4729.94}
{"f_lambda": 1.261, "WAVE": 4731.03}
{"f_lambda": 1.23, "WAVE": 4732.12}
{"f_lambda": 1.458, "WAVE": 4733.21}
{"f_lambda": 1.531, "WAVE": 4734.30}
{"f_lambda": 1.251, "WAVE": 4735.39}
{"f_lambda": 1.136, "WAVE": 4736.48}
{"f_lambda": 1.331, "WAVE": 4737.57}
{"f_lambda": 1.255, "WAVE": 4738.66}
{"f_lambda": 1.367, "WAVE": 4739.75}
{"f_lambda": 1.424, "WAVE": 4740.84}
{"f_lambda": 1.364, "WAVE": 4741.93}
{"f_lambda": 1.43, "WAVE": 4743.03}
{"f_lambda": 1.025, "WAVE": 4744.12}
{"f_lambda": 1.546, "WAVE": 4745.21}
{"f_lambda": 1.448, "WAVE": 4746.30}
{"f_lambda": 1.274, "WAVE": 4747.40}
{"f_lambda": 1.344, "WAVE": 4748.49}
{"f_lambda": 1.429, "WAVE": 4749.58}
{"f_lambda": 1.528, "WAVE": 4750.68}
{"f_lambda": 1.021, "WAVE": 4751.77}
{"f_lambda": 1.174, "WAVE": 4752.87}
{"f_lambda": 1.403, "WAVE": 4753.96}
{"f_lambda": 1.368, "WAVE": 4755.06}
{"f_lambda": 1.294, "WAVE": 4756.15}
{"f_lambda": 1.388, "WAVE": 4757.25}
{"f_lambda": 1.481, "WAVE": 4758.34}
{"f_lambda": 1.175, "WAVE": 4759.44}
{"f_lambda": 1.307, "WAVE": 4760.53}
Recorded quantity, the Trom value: 0.894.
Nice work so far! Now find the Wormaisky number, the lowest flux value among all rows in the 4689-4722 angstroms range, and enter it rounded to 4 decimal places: 0.9878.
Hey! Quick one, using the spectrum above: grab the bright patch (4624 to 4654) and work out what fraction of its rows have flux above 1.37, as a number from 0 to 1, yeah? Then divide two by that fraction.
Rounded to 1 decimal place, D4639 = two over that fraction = 7.0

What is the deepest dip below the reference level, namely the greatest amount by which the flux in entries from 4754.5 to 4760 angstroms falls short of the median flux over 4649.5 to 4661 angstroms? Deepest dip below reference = 0.137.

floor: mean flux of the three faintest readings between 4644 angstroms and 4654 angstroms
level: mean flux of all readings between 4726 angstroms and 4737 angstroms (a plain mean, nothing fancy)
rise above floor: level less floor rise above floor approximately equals 0.20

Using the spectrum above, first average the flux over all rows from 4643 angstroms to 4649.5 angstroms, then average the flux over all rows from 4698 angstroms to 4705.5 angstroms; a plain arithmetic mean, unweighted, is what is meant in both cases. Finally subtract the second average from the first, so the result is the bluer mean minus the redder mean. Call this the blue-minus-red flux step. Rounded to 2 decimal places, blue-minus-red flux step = 0.10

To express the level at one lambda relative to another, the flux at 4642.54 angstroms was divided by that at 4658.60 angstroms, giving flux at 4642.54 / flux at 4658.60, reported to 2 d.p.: 0.88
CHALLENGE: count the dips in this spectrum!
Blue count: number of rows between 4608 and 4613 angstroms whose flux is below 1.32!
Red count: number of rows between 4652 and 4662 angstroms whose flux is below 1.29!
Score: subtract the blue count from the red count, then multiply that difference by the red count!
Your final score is 0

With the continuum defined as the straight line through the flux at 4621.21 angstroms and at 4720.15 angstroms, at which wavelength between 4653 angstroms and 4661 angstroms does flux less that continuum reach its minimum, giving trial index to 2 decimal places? 4653.24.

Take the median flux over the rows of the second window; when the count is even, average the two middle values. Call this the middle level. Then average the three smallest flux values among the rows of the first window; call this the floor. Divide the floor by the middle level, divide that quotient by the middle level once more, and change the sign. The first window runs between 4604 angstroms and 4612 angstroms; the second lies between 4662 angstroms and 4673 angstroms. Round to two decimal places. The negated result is -0.80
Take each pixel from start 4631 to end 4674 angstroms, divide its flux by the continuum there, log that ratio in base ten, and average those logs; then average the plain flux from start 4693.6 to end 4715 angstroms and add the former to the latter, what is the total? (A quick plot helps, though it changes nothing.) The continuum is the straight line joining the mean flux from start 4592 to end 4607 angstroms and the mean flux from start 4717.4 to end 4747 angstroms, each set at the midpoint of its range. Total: 1.24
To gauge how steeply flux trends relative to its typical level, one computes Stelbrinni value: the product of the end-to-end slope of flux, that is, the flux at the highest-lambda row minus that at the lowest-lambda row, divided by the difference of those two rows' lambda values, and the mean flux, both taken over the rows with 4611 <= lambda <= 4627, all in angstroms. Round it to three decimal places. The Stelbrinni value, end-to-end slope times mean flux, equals 0.014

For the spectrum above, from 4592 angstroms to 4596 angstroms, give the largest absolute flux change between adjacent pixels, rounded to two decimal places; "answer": 0.12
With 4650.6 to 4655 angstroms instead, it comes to 0.31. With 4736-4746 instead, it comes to 0.52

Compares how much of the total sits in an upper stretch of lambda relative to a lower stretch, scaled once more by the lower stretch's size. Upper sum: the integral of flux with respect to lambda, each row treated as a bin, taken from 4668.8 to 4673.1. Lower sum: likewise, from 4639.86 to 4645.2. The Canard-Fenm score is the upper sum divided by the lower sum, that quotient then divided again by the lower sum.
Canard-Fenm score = 0.12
